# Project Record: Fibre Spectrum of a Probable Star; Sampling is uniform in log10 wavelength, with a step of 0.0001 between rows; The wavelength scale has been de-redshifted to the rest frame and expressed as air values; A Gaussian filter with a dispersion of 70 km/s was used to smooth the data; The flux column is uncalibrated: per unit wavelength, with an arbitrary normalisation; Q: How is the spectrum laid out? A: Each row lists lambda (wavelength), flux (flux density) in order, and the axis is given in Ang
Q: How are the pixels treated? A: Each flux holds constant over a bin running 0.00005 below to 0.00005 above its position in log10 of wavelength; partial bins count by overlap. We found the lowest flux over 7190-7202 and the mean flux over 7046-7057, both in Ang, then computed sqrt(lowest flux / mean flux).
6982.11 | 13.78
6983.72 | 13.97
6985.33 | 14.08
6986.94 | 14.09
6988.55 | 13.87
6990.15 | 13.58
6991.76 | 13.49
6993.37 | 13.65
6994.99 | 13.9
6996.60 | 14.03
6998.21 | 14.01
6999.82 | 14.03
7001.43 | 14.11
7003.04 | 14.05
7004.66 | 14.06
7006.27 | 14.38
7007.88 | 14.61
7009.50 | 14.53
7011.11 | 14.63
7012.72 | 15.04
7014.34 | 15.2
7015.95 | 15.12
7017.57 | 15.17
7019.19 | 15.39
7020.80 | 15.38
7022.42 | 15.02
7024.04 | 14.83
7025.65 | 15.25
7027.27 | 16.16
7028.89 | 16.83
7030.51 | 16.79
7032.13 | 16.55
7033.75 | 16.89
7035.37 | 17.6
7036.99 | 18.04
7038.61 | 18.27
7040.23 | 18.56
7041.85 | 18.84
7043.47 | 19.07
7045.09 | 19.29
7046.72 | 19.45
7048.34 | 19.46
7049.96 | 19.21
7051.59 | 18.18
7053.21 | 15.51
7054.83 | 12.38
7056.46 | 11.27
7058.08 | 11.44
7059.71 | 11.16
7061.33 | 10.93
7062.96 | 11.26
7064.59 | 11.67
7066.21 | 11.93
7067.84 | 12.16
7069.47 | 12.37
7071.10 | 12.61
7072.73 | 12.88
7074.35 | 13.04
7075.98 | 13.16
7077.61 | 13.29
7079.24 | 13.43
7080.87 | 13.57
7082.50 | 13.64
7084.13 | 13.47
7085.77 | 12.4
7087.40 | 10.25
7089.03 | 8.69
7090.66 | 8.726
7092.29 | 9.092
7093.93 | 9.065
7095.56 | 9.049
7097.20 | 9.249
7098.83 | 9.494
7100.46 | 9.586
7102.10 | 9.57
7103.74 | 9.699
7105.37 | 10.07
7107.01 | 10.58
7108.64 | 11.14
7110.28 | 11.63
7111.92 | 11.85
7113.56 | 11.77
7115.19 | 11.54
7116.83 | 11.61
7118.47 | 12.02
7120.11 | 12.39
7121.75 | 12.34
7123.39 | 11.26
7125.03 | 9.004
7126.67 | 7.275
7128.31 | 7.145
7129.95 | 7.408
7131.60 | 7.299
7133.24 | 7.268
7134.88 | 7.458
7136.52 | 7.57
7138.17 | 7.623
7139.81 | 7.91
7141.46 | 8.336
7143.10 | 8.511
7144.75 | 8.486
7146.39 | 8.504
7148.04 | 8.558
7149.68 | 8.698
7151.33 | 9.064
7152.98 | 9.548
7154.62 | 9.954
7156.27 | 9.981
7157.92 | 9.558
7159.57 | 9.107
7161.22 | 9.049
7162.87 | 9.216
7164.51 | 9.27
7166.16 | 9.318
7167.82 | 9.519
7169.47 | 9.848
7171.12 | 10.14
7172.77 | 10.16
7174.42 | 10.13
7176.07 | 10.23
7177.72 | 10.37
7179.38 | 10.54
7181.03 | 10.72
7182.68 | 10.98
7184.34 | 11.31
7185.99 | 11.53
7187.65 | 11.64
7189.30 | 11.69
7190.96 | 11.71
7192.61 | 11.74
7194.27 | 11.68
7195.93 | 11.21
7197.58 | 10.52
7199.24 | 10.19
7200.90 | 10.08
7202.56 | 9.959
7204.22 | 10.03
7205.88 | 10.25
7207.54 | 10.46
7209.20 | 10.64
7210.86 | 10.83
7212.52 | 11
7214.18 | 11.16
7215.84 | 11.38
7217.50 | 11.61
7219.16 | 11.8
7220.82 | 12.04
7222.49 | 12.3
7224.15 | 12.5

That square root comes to 0.78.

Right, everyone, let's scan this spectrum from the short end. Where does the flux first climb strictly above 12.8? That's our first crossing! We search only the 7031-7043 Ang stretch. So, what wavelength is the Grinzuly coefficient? 7032.13 Ang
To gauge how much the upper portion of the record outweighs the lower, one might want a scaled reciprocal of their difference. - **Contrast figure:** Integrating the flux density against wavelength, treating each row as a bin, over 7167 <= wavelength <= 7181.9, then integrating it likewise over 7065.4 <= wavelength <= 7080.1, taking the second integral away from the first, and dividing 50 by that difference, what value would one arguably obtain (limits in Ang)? -1.4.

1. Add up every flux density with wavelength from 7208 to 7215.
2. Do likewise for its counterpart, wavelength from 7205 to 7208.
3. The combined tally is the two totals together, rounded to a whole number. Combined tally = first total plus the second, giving 64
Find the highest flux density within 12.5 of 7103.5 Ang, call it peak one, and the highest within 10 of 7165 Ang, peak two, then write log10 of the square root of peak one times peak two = 1.04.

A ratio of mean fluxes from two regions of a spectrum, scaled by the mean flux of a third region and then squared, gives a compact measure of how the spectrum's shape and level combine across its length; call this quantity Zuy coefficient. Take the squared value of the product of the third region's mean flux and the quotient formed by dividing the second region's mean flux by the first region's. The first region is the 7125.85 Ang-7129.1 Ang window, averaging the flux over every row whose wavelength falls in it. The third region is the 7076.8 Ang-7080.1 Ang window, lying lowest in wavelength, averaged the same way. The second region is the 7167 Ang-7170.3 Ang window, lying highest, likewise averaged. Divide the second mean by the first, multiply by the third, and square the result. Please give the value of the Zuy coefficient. 322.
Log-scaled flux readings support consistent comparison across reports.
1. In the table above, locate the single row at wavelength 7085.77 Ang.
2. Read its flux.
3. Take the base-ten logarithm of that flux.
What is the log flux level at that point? 1.093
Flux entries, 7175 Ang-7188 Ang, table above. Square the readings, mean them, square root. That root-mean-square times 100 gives 1093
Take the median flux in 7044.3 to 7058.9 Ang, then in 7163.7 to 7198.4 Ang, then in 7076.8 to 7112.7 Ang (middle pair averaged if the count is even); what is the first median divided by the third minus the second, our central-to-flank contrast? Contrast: -48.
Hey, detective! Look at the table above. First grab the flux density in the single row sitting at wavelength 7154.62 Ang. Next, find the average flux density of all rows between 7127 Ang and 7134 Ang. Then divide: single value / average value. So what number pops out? 1.4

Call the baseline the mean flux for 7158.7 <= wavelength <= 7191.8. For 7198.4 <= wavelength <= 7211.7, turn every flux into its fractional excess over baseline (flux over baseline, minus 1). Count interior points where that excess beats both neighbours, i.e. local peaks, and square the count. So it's 0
